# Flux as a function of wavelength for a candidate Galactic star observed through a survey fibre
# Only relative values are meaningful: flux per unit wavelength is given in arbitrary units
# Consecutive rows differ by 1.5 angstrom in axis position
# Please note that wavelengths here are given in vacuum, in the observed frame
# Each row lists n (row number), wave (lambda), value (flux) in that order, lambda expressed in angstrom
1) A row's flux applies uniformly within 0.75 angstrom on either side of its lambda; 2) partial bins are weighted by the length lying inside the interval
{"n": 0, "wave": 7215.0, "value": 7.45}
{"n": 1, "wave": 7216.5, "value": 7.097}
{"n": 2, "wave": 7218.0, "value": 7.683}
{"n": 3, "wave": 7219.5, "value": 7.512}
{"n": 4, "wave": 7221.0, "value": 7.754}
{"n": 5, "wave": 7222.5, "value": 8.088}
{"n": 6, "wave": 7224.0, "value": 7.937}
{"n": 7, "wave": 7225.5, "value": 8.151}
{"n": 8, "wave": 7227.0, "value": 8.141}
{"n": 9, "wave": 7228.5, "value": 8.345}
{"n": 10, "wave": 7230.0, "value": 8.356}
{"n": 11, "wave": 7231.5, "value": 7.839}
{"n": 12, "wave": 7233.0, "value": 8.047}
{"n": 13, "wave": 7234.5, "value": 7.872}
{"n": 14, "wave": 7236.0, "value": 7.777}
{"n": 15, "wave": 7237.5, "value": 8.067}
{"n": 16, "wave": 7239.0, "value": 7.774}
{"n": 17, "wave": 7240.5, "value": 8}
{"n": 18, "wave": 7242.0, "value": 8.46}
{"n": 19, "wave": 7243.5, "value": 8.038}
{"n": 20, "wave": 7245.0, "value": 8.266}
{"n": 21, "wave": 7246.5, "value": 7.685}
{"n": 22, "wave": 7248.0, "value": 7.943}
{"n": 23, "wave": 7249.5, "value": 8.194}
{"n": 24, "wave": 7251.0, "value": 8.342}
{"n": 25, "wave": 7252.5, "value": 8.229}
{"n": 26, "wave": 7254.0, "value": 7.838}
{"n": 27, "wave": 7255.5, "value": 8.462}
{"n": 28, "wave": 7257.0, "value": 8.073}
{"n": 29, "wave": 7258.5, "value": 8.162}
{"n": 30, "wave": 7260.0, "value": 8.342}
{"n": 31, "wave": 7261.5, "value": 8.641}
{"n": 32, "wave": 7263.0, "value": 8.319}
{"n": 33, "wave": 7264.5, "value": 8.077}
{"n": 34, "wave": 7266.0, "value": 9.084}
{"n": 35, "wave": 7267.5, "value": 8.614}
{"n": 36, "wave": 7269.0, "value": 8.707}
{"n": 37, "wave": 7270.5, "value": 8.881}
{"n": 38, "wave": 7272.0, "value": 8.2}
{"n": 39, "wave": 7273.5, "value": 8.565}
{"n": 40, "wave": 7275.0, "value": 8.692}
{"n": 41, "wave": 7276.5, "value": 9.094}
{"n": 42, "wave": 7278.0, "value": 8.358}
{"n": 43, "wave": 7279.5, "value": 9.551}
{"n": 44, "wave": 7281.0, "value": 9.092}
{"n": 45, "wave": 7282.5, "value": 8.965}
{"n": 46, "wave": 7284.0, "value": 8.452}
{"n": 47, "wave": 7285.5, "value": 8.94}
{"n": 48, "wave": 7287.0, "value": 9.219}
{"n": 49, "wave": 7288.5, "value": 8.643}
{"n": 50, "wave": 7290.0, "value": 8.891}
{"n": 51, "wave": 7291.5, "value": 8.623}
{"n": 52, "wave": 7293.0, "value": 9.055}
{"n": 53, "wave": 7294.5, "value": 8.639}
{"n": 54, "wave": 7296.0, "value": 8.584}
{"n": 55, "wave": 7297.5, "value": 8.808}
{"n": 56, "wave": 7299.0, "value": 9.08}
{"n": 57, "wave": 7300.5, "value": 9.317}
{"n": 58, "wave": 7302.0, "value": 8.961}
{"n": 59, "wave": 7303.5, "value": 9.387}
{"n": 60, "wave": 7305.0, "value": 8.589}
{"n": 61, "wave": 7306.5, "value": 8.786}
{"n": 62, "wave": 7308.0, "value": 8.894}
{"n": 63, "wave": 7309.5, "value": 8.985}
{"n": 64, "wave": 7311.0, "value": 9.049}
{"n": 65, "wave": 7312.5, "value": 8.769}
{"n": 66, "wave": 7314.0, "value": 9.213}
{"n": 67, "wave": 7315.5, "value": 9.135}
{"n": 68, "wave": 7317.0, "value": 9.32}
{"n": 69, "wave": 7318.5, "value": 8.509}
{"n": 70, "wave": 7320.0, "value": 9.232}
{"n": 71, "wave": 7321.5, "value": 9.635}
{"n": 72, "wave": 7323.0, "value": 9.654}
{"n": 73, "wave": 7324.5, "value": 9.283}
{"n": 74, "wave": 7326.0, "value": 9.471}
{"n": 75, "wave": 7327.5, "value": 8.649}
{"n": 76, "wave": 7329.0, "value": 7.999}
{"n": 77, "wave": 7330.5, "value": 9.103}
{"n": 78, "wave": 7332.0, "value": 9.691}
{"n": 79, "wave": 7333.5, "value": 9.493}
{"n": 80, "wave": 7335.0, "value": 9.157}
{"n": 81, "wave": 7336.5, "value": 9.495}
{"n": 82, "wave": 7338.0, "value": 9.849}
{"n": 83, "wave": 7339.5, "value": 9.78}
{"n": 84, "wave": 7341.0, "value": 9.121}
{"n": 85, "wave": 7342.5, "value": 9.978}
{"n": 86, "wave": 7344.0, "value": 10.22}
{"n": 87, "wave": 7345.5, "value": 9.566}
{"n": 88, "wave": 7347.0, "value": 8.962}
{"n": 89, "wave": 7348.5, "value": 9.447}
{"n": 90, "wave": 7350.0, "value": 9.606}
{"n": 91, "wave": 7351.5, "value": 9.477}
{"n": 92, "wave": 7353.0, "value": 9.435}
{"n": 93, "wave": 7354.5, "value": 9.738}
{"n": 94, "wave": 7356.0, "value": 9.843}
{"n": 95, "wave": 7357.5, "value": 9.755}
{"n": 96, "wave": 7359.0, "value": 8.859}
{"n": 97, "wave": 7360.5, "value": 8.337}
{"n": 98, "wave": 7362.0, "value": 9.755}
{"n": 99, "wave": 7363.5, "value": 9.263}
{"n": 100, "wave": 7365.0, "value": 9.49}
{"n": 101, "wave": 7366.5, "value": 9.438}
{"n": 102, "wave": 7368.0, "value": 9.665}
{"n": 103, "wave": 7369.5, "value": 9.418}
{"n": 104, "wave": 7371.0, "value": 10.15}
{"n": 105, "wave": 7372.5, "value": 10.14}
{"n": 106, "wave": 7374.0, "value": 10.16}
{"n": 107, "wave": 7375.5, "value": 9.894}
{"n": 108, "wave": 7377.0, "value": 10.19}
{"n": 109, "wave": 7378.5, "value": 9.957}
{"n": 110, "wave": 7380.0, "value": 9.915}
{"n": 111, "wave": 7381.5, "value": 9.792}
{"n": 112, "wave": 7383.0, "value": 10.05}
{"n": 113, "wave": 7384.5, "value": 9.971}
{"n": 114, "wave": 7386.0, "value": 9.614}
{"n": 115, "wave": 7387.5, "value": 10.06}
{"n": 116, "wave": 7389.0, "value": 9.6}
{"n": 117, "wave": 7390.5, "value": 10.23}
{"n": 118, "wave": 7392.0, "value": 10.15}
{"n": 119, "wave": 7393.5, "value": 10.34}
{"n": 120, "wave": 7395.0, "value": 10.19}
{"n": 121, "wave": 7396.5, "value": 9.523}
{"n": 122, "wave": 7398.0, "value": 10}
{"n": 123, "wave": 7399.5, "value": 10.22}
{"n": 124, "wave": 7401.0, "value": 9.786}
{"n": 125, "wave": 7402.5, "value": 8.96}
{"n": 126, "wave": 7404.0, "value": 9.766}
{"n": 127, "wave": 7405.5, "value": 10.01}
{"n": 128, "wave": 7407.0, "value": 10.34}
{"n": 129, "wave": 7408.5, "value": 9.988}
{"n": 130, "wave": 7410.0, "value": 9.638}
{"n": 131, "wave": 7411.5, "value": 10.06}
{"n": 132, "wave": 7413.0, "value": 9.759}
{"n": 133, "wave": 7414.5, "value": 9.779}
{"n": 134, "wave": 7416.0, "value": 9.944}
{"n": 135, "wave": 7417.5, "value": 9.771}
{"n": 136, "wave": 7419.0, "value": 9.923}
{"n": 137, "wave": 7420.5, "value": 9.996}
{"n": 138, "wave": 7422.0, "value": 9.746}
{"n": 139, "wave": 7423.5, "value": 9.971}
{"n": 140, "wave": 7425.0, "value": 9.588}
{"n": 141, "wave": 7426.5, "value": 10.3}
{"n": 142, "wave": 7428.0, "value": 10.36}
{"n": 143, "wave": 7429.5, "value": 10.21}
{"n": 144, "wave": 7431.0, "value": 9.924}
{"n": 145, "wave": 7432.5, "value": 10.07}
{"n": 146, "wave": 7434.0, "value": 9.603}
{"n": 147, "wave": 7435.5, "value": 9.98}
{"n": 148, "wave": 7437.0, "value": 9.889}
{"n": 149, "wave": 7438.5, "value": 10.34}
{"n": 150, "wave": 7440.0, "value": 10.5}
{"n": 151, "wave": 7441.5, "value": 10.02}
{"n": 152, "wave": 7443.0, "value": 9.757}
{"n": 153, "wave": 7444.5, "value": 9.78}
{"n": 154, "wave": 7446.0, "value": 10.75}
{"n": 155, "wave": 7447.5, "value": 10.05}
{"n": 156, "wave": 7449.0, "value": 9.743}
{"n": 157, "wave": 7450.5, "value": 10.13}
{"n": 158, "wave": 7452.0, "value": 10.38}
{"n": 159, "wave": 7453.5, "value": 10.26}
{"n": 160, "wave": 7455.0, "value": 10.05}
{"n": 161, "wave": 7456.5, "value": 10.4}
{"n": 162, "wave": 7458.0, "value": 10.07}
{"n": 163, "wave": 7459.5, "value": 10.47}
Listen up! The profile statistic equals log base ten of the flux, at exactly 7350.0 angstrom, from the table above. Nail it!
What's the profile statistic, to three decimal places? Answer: 0.983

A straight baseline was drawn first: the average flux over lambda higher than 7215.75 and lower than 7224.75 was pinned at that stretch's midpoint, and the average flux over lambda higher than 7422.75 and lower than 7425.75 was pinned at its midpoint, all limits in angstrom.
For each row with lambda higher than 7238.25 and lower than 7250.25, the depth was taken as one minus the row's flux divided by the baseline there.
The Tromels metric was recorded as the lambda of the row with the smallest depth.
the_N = 7242.0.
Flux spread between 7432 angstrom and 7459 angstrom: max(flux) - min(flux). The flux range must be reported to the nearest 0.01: 1.15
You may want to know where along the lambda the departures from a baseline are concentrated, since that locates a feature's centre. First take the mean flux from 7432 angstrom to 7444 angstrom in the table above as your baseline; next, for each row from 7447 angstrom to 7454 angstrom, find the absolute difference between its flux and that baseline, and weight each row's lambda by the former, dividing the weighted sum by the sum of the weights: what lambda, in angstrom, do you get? 7451.2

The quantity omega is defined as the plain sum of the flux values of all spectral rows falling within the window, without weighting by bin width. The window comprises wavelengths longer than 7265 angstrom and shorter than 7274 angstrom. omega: 52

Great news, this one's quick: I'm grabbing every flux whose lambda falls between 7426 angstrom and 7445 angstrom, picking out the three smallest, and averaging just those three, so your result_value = 9.7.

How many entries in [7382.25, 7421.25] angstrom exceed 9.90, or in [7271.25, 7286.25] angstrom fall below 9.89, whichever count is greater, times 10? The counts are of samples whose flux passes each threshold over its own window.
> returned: 160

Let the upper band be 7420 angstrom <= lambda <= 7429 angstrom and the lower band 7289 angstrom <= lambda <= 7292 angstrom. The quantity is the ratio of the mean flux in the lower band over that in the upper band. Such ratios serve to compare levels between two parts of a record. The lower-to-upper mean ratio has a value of 0.88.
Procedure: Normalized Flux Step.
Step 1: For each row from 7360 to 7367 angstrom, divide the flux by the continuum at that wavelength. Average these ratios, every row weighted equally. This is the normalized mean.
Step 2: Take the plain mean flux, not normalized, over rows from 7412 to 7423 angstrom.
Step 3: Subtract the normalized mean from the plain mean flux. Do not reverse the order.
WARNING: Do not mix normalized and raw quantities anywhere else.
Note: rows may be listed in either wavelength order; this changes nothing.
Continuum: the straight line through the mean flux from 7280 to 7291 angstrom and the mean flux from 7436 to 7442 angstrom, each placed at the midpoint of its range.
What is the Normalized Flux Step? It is 8.88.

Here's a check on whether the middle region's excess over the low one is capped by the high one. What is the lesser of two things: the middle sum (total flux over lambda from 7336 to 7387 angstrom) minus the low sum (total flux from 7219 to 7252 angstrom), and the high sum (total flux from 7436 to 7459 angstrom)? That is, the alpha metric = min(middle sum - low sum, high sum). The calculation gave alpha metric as 152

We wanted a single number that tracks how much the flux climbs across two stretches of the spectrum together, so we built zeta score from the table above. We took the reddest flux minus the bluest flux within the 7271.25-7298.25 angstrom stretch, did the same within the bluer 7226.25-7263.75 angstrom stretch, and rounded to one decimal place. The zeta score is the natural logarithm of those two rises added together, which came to -0.2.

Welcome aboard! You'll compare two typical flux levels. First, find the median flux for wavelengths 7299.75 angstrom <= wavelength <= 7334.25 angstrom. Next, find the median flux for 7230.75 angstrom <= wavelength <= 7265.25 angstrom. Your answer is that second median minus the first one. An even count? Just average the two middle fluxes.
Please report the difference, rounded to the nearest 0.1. -1.1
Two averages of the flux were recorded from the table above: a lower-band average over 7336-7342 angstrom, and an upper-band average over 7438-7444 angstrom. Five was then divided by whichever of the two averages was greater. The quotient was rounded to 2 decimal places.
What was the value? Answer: 0.49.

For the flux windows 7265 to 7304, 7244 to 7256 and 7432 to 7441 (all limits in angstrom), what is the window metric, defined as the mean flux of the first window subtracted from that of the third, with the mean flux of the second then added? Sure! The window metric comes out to 9.32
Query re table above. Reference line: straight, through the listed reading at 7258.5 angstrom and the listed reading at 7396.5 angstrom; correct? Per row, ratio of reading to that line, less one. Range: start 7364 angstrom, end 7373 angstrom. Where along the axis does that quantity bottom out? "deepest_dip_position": 7369.5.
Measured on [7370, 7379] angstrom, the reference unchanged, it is 7375.5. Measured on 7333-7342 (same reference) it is 7341.0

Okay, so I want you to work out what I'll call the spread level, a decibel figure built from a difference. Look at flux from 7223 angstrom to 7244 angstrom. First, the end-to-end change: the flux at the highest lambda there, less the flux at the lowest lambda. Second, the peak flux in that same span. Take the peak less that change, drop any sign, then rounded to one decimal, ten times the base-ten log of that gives 9.2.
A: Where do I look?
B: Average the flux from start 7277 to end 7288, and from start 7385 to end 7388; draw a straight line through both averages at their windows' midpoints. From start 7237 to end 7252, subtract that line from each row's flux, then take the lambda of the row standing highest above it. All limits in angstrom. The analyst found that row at 7242.0 angstrom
